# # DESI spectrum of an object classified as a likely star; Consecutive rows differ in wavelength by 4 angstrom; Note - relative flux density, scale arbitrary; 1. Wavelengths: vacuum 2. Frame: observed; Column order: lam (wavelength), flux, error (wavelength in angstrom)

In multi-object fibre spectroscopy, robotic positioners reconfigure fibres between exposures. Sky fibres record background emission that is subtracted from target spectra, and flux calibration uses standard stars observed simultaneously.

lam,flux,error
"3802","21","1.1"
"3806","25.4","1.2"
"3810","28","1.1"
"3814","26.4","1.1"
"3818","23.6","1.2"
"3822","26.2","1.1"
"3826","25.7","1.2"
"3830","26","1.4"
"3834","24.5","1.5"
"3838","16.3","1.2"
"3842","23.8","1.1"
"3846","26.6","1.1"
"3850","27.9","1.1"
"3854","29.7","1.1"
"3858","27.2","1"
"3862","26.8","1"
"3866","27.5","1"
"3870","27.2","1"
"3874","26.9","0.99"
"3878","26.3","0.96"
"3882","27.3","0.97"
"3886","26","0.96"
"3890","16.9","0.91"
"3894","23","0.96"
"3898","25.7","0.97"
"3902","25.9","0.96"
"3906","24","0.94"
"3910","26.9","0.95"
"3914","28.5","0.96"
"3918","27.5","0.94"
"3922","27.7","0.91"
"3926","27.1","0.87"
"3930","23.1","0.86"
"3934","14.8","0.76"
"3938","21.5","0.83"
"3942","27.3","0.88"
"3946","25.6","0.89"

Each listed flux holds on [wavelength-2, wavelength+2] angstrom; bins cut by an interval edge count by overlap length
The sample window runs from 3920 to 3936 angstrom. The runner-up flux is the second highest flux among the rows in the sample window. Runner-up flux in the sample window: 27.1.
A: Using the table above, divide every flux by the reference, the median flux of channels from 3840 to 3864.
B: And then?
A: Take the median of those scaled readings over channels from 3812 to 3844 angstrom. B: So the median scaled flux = 0.93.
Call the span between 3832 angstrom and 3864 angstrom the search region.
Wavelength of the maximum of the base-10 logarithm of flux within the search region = 3854 angstrom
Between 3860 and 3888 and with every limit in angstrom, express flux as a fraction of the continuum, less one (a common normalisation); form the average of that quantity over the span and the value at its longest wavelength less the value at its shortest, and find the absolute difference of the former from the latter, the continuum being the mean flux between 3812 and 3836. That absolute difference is 0.089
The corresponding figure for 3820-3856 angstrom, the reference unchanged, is 0.146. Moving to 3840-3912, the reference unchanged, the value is 0.104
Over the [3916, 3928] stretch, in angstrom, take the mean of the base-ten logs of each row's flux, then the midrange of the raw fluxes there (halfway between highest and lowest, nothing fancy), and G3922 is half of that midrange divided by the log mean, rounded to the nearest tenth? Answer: 9.5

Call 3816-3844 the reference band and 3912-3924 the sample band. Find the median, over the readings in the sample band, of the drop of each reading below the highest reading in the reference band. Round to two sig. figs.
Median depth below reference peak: -1.5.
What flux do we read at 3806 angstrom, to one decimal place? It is 25.4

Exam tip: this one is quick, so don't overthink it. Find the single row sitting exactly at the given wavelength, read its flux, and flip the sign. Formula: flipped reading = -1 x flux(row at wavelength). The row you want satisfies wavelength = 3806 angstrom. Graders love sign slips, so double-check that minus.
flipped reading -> -25.4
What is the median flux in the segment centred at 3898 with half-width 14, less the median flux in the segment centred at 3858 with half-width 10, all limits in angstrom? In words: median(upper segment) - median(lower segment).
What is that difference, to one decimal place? -1.8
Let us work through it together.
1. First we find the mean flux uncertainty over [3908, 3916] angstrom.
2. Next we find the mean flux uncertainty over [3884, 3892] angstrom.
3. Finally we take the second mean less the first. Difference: -0.02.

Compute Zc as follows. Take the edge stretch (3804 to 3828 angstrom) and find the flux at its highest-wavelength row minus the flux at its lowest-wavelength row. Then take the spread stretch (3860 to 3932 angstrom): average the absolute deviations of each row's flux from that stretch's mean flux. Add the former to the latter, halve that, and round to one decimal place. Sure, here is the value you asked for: 1.1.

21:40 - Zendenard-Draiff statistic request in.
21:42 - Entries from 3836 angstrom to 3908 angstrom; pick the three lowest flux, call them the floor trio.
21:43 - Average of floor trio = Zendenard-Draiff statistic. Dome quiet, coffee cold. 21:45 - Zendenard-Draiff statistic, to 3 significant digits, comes 18.7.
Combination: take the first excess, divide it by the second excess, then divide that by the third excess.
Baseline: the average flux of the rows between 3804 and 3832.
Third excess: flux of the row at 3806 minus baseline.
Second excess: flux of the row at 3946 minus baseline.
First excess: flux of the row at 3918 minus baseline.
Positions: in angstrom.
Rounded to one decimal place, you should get 10.7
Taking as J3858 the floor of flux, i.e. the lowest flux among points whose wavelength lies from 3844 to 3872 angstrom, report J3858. 26.6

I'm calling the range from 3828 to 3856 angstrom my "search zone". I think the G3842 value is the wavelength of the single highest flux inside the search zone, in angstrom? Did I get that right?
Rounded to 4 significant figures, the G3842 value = 3854 angstrom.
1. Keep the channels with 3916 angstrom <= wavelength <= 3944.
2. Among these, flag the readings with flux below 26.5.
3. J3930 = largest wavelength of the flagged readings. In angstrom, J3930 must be 3938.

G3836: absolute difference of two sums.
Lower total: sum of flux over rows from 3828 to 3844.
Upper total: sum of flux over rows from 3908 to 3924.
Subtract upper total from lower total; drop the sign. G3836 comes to 20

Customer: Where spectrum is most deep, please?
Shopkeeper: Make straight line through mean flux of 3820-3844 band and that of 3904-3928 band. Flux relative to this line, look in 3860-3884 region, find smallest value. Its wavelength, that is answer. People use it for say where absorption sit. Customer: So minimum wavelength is 3878 angstrom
